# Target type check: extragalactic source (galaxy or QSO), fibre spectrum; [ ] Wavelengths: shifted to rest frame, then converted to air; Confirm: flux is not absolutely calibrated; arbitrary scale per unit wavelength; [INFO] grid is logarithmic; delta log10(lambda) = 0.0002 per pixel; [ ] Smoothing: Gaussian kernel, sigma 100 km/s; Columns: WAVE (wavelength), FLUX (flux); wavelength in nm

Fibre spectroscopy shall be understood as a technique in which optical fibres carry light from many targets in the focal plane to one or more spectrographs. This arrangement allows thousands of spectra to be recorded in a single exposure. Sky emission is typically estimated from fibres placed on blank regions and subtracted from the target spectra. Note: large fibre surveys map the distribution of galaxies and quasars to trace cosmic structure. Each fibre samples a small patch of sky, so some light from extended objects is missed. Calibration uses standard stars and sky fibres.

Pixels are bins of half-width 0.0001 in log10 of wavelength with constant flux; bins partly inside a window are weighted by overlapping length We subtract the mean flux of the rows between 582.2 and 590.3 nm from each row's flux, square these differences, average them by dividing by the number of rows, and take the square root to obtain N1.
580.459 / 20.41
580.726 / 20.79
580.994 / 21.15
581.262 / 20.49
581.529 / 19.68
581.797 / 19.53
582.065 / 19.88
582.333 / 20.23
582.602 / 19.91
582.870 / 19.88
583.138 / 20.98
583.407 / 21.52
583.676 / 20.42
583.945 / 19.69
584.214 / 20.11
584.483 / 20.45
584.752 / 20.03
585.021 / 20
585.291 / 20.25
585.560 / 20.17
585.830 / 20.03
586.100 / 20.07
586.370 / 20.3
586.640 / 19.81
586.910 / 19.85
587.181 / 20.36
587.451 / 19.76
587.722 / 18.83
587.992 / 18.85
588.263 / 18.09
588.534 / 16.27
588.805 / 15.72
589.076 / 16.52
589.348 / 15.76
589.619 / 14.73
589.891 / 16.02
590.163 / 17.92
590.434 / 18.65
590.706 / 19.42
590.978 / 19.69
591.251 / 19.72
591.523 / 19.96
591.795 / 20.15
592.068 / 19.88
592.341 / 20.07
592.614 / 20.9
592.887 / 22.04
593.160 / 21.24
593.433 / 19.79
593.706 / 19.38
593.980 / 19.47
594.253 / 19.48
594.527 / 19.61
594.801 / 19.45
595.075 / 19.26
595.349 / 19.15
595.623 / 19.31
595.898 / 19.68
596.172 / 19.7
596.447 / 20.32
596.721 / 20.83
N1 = 1.8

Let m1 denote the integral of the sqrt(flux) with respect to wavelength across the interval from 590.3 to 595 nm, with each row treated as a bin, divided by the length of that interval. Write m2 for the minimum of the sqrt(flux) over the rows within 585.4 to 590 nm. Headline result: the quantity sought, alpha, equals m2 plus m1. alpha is 8.3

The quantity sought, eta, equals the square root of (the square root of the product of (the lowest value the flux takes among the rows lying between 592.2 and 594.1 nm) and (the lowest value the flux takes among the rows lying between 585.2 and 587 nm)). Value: 4.43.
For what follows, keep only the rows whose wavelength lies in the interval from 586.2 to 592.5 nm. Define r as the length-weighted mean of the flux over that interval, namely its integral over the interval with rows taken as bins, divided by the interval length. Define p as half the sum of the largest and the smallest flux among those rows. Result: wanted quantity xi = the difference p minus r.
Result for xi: -1.01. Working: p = 17.5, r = 18.6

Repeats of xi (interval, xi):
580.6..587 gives 0.31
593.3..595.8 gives 0.04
